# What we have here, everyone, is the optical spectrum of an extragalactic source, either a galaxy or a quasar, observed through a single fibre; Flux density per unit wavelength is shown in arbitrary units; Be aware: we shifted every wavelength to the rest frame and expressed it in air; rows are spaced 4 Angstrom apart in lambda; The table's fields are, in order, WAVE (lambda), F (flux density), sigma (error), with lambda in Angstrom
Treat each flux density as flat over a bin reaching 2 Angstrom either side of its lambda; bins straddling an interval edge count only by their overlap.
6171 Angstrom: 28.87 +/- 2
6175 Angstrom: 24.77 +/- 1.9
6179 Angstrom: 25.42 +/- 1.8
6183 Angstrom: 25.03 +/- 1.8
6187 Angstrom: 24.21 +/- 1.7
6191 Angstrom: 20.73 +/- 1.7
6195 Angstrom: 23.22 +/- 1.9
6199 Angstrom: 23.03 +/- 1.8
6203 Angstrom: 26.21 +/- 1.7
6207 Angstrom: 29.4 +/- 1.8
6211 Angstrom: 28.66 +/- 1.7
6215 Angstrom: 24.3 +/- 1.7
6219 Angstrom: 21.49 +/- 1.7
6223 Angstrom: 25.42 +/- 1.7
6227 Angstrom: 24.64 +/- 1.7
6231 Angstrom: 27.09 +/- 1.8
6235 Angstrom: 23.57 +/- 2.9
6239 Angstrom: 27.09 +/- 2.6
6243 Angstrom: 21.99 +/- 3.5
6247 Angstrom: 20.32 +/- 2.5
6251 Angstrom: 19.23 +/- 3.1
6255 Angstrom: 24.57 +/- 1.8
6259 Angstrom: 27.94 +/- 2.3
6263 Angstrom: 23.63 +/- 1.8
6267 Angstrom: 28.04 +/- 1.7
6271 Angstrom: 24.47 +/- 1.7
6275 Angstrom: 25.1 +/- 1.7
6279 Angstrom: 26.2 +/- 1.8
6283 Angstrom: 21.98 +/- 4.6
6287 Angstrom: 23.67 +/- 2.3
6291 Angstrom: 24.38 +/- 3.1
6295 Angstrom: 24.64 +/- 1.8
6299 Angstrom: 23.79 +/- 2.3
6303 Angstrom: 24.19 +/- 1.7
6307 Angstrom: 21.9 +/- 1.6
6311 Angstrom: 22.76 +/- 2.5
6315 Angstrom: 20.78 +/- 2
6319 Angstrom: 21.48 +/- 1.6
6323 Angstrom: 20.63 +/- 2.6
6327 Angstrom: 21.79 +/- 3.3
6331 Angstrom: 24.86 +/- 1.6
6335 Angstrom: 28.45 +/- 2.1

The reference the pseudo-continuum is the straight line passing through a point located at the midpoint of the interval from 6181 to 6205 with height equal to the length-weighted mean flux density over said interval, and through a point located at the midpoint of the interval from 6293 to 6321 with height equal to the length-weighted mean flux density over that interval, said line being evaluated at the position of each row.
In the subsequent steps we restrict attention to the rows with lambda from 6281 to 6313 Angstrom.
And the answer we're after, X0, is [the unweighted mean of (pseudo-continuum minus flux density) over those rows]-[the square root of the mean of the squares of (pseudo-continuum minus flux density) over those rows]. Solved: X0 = -1.7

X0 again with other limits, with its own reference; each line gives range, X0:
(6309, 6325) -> -0.2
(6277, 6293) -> -2.9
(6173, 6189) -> -2.1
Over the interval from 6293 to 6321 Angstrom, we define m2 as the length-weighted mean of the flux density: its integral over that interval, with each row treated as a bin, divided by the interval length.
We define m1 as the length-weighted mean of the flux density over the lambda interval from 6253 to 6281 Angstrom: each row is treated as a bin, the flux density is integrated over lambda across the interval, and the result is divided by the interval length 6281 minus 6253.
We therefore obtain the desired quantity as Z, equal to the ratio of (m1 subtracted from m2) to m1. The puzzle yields -0.113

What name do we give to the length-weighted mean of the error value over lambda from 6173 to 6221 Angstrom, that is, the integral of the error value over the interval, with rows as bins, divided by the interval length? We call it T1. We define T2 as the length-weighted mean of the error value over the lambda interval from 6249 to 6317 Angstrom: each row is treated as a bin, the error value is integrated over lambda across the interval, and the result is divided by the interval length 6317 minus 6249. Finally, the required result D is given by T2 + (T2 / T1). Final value 3.5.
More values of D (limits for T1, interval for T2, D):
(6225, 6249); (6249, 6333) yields 3.1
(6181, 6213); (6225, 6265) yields 3.8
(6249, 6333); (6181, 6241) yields 2.7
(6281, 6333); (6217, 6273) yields 3.1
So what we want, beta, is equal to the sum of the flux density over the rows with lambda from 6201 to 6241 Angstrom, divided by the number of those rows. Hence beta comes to 25.8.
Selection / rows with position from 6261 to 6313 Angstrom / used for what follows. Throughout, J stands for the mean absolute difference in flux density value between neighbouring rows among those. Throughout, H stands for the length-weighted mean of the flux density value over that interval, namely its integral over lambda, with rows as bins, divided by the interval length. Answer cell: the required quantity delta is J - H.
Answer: -22.5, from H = 24.2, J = 1.7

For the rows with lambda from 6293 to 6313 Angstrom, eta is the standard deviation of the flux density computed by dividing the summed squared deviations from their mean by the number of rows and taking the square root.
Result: 1.0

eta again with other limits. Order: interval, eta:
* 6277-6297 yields 1.4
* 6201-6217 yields 2.0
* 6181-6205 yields 1.7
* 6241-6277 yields 2.9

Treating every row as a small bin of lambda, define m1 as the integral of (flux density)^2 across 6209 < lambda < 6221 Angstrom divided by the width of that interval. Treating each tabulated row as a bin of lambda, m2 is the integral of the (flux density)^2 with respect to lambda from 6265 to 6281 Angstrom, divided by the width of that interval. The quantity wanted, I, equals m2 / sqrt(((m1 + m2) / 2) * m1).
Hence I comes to 1.06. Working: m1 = 625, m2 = 675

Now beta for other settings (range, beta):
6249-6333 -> 23.6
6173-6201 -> 23.8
